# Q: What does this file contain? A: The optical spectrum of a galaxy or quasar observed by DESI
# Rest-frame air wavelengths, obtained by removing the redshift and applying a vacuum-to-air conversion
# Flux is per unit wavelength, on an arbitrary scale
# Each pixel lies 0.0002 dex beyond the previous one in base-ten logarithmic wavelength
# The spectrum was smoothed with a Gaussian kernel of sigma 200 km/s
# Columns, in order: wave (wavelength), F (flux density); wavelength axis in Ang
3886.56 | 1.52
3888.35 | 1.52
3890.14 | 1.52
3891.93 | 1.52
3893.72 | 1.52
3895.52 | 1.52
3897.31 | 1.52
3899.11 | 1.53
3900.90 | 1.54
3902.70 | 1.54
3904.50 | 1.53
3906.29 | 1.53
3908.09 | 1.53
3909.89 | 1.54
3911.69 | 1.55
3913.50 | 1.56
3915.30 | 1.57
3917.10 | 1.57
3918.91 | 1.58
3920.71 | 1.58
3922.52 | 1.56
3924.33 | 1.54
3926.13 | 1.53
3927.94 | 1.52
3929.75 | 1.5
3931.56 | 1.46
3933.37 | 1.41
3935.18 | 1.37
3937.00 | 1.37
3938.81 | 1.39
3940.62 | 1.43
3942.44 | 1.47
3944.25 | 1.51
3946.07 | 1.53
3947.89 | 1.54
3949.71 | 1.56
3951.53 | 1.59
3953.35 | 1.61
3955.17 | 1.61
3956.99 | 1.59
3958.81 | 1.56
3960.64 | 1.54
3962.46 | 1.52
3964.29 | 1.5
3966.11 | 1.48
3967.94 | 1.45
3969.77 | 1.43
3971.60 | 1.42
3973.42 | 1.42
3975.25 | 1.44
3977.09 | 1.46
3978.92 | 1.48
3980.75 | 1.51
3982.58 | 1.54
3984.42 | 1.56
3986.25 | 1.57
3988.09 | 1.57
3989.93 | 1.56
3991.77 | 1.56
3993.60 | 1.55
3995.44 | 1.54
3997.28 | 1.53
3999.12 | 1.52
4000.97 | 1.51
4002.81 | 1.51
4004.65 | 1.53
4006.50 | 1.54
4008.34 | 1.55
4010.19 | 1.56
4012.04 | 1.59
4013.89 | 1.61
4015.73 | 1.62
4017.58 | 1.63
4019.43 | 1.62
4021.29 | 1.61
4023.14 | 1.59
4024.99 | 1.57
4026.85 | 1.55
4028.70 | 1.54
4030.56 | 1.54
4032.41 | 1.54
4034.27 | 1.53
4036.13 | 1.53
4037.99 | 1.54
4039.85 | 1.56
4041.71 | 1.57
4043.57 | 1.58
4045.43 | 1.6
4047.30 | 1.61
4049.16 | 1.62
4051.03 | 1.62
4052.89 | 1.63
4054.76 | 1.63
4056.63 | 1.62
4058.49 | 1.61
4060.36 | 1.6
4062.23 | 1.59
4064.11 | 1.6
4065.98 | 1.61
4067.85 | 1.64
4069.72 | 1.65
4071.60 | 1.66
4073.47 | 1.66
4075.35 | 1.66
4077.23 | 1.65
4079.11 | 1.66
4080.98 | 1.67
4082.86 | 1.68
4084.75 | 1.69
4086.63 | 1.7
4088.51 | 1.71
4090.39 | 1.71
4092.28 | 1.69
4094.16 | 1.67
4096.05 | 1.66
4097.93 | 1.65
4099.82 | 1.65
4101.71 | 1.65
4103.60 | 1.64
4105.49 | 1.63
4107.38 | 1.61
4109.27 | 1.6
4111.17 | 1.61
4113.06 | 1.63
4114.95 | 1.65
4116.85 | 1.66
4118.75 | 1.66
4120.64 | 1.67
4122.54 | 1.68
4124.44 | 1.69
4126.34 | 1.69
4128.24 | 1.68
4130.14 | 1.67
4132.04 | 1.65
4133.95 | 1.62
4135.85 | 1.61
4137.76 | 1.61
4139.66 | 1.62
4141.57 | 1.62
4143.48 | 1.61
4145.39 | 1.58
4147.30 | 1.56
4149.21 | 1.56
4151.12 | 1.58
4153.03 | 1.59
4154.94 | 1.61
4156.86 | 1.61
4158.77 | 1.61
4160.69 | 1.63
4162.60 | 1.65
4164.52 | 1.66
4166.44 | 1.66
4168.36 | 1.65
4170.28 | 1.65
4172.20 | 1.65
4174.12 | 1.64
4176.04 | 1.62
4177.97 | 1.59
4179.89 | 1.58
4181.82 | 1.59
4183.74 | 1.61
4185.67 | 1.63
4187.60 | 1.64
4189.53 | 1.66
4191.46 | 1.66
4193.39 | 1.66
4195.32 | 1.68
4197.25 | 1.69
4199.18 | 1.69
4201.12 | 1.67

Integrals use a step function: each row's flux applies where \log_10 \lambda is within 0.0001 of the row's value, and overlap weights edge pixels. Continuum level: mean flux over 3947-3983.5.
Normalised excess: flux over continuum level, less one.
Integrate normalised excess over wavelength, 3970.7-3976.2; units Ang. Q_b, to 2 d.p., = -0.31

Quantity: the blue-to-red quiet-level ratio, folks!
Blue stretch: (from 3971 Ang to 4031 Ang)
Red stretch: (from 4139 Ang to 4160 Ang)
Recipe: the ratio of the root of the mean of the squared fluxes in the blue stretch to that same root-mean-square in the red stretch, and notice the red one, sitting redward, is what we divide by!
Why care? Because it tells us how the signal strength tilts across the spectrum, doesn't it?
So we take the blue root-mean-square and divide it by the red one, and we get 0.97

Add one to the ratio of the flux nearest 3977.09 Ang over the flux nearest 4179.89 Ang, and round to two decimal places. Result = 1.92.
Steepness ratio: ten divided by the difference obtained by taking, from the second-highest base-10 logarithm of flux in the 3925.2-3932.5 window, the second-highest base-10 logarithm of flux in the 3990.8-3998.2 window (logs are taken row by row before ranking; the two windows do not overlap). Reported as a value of -1178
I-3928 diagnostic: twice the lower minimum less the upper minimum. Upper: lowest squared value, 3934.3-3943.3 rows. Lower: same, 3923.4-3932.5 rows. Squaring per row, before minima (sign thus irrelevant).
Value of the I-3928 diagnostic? 2.39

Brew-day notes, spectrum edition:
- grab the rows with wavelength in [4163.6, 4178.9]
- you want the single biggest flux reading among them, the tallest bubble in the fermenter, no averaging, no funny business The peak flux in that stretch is 1.66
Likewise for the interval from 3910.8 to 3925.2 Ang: 1.58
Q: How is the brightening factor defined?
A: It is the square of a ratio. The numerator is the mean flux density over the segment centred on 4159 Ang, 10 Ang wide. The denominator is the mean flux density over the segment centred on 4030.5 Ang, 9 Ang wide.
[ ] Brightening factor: 1.11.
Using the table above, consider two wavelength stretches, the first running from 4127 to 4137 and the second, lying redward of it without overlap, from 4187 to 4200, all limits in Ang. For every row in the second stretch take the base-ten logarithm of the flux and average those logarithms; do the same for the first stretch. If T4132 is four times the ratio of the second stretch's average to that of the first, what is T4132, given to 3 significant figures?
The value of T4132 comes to 4.11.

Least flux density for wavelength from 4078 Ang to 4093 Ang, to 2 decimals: 1.66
